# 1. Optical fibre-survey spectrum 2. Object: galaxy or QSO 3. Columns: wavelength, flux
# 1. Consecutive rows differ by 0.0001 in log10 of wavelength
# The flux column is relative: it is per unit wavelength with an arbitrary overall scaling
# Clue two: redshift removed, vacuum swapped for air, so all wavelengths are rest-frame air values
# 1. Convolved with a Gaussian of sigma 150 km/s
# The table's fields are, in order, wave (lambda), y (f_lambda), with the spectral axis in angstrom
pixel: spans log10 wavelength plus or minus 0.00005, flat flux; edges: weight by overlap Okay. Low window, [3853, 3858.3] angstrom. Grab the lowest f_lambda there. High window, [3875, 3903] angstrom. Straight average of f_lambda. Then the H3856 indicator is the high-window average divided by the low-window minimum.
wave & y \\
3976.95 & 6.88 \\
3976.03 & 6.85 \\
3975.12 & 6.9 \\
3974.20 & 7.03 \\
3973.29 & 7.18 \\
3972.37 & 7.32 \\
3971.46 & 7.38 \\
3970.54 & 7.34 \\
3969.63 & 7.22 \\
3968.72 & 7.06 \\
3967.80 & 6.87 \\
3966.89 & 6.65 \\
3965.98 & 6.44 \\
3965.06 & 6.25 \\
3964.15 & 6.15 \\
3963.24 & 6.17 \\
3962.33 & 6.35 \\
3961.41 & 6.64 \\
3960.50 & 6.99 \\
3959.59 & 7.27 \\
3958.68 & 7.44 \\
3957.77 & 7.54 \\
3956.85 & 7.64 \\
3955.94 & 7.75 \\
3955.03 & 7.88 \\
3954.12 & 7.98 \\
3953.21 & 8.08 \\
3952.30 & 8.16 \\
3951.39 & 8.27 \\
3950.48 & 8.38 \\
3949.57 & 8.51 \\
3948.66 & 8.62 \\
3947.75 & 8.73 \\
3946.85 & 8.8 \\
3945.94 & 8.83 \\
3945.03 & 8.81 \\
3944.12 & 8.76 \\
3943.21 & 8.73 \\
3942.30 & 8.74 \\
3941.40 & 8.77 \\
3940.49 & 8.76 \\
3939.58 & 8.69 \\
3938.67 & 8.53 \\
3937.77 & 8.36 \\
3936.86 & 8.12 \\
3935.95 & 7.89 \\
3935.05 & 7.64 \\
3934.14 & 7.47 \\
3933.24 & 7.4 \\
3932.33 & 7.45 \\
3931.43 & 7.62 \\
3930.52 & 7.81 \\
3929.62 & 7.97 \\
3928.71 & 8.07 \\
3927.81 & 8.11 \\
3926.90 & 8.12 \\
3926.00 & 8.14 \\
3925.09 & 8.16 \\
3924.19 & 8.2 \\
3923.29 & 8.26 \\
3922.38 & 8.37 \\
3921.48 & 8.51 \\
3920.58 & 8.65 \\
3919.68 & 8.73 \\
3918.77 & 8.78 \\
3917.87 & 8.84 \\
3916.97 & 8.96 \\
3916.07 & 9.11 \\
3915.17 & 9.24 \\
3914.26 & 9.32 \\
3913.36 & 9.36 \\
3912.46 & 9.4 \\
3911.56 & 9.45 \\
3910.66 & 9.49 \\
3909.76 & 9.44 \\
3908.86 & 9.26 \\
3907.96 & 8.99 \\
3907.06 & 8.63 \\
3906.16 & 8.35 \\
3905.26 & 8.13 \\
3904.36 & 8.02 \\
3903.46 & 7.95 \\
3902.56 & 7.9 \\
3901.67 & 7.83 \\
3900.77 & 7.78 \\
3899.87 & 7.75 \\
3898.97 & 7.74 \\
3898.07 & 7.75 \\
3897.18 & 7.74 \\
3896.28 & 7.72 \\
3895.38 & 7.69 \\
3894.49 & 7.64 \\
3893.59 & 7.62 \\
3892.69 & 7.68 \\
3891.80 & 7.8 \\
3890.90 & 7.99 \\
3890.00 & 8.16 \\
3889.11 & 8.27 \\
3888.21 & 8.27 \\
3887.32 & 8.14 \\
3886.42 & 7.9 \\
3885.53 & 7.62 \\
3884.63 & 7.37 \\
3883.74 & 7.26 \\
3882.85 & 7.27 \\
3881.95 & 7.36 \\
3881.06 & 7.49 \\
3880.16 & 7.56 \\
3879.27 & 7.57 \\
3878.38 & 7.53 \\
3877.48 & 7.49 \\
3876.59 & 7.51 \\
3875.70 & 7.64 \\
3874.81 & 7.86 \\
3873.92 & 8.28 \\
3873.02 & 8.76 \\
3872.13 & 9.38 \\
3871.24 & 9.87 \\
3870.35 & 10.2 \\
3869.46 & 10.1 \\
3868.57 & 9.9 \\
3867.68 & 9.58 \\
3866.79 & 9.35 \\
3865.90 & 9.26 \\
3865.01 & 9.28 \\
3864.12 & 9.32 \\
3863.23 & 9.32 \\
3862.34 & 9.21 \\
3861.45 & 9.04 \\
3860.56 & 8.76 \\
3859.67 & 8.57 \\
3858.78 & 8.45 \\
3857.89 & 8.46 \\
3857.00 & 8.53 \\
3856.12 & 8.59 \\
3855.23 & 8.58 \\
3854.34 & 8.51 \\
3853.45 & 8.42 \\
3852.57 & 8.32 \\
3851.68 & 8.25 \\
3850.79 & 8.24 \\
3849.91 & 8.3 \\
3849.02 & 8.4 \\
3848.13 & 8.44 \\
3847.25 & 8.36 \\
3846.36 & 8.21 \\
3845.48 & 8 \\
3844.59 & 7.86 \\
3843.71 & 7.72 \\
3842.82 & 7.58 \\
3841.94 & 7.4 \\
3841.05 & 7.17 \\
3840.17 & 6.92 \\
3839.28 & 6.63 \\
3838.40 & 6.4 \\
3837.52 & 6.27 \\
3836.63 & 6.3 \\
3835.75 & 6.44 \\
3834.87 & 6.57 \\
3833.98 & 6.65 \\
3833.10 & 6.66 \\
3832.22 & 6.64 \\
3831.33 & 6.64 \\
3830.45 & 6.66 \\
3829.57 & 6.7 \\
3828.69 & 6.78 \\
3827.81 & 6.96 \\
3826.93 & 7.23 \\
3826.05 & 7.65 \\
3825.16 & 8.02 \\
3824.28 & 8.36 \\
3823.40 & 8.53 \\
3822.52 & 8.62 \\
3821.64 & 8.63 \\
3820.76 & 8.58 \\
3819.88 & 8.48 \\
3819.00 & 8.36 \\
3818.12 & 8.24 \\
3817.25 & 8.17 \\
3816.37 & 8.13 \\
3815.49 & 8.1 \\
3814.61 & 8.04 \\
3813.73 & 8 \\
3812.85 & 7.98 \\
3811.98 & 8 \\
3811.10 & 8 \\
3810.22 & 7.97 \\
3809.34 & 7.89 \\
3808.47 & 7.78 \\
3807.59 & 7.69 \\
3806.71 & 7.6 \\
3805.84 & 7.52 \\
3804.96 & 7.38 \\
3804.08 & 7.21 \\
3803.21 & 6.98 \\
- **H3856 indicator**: 0.92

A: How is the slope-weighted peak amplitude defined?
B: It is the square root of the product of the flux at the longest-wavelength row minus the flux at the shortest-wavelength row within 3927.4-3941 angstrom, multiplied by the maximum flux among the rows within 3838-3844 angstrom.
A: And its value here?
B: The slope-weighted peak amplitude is 2.24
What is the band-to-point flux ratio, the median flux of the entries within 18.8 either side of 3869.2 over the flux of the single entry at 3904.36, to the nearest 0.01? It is 1.05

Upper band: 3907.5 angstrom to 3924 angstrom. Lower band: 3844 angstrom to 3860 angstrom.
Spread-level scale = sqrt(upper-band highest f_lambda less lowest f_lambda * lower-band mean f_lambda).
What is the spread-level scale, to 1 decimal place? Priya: 3.2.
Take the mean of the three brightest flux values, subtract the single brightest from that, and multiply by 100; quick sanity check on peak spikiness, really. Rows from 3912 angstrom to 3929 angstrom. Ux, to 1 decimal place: -4.0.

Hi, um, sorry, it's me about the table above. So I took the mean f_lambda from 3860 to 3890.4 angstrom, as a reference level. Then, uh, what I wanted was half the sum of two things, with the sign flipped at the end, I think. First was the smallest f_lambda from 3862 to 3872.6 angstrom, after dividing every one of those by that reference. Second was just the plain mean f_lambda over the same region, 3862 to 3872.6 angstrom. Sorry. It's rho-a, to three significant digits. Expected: -5.33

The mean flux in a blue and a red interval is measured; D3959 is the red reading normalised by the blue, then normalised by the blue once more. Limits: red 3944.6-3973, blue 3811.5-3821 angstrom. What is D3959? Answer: 0.11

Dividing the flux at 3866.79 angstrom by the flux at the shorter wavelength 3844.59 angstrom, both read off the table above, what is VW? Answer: 1.2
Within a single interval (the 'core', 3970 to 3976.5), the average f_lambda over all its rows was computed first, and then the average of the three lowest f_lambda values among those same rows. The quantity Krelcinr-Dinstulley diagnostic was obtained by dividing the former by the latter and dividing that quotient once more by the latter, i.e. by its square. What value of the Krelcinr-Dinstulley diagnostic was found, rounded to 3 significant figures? 0.149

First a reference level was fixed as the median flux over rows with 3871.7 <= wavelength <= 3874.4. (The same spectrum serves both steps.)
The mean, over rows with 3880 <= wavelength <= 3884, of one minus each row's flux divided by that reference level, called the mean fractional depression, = 0.157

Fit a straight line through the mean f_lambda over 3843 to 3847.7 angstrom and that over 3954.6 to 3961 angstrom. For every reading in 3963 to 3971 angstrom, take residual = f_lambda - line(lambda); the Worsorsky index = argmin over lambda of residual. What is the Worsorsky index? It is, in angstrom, 3964.15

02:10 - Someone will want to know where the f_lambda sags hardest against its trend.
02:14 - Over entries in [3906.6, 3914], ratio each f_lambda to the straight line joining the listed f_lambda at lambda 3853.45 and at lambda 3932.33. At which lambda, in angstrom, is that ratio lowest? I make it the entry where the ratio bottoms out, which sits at 3907.06 angstrom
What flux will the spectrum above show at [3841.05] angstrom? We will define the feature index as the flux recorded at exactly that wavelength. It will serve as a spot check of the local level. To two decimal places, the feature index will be 7.17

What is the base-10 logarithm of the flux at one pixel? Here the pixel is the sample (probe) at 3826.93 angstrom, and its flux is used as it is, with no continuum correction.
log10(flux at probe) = 0.86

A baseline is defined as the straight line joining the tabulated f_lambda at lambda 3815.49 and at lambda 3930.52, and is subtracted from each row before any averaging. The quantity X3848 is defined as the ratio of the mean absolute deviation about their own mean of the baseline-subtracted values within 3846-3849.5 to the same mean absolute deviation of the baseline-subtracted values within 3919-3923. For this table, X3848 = 0.6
